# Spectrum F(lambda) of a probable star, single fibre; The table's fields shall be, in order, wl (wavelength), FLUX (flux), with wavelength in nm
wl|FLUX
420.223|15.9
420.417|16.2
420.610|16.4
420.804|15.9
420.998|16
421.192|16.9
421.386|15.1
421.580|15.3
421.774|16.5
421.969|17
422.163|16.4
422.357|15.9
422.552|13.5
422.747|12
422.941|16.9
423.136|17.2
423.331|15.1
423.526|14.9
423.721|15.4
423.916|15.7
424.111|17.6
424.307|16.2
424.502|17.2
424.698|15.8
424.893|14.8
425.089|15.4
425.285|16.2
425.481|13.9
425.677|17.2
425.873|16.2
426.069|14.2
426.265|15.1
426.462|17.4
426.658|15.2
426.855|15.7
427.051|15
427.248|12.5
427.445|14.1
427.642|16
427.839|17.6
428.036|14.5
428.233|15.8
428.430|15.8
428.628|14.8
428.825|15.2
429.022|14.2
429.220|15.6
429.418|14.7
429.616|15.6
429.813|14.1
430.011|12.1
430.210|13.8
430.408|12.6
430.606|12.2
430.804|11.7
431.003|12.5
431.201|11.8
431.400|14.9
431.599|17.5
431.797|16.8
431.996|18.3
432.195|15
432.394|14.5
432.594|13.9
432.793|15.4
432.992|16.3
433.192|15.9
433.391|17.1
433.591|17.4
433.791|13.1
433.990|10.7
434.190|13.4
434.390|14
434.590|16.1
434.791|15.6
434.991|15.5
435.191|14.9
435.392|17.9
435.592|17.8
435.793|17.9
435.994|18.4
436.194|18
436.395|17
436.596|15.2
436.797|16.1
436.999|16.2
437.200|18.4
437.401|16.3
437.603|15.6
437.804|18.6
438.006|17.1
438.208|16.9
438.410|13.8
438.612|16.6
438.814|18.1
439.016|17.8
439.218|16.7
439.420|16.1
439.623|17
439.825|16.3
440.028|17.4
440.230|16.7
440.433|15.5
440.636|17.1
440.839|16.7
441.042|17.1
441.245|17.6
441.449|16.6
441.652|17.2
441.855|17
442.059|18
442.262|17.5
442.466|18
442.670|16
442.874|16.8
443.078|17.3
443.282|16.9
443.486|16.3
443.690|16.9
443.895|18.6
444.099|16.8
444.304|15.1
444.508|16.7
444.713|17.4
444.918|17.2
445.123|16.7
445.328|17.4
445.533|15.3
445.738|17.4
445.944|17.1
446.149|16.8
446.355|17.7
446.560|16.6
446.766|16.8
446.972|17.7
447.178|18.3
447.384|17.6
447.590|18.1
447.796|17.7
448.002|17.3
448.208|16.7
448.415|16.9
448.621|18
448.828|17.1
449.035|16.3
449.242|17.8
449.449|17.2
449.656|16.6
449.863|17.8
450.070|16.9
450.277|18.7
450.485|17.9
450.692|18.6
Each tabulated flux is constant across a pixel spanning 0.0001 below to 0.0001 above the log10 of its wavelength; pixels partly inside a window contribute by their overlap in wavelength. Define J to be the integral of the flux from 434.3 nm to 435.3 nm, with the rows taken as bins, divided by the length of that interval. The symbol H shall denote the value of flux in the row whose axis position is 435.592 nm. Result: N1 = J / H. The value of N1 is 0.86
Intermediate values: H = 17.8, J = 15.2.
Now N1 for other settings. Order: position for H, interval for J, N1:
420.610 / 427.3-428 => 0.95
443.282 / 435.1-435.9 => 1.01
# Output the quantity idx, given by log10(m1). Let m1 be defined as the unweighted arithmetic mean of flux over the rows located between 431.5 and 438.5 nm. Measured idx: 1.21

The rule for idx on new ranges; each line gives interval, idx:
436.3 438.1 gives 1.22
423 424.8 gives 1.21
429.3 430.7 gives 1.13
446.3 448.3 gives 1.24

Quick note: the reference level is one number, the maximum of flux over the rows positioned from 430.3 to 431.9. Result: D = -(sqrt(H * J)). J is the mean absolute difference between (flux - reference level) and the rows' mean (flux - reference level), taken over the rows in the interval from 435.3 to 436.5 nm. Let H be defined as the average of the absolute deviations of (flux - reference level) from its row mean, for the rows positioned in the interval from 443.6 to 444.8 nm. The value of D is -0.5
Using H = 0.7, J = 0.29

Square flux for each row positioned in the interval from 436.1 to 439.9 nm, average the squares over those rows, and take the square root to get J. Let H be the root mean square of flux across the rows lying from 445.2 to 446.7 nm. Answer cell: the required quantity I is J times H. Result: 284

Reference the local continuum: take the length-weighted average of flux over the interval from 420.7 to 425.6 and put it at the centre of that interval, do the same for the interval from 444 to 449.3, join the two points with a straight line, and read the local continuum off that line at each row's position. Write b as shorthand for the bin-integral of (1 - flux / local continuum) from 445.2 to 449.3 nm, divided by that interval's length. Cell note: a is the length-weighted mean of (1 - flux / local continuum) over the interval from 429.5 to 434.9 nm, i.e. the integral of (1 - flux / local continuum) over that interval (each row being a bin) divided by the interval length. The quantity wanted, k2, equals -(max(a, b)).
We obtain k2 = -0.11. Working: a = 0.11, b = -0.006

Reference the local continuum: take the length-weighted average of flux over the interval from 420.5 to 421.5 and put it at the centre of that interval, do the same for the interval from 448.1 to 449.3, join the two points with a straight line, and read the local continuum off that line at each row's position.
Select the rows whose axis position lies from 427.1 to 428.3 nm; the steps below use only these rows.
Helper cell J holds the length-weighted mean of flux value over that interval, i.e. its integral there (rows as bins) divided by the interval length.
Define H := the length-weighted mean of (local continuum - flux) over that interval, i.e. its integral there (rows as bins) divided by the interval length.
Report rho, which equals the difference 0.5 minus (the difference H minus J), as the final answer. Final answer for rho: 14.3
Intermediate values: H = 1.2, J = 15.1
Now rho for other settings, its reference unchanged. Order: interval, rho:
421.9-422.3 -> 17.6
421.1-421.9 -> 16.4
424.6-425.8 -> 15.4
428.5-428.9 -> 14.2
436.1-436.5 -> 18.8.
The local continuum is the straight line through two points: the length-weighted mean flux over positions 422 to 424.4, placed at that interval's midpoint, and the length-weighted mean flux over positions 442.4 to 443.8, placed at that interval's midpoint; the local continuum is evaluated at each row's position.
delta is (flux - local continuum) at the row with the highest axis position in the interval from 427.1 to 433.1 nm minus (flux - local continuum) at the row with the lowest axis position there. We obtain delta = 3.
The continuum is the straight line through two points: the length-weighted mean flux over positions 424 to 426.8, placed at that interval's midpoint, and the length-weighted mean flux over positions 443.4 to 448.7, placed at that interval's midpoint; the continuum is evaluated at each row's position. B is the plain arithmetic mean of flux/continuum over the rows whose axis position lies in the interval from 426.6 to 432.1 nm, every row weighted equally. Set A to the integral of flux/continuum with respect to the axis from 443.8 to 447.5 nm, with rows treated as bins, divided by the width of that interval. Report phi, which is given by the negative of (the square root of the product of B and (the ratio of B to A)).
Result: -0.91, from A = 1.00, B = 0.910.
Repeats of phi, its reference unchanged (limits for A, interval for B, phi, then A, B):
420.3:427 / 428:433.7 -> -0.91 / 1.00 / 0.915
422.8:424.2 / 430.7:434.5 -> -0.90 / 1.01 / 0.904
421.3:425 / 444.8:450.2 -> -1.00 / 1.00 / 0.999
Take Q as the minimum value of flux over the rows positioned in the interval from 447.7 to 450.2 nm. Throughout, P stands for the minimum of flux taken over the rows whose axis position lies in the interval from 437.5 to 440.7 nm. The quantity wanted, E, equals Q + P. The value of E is 30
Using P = 13.8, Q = 16.3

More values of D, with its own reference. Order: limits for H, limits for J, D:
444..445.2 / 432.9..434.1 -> -1.0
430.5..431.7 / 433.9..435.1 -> -1.7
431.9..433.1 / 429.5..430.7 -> -1.1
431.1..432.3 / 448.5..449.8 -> -1.0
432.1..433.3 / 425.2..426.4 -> -0.9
